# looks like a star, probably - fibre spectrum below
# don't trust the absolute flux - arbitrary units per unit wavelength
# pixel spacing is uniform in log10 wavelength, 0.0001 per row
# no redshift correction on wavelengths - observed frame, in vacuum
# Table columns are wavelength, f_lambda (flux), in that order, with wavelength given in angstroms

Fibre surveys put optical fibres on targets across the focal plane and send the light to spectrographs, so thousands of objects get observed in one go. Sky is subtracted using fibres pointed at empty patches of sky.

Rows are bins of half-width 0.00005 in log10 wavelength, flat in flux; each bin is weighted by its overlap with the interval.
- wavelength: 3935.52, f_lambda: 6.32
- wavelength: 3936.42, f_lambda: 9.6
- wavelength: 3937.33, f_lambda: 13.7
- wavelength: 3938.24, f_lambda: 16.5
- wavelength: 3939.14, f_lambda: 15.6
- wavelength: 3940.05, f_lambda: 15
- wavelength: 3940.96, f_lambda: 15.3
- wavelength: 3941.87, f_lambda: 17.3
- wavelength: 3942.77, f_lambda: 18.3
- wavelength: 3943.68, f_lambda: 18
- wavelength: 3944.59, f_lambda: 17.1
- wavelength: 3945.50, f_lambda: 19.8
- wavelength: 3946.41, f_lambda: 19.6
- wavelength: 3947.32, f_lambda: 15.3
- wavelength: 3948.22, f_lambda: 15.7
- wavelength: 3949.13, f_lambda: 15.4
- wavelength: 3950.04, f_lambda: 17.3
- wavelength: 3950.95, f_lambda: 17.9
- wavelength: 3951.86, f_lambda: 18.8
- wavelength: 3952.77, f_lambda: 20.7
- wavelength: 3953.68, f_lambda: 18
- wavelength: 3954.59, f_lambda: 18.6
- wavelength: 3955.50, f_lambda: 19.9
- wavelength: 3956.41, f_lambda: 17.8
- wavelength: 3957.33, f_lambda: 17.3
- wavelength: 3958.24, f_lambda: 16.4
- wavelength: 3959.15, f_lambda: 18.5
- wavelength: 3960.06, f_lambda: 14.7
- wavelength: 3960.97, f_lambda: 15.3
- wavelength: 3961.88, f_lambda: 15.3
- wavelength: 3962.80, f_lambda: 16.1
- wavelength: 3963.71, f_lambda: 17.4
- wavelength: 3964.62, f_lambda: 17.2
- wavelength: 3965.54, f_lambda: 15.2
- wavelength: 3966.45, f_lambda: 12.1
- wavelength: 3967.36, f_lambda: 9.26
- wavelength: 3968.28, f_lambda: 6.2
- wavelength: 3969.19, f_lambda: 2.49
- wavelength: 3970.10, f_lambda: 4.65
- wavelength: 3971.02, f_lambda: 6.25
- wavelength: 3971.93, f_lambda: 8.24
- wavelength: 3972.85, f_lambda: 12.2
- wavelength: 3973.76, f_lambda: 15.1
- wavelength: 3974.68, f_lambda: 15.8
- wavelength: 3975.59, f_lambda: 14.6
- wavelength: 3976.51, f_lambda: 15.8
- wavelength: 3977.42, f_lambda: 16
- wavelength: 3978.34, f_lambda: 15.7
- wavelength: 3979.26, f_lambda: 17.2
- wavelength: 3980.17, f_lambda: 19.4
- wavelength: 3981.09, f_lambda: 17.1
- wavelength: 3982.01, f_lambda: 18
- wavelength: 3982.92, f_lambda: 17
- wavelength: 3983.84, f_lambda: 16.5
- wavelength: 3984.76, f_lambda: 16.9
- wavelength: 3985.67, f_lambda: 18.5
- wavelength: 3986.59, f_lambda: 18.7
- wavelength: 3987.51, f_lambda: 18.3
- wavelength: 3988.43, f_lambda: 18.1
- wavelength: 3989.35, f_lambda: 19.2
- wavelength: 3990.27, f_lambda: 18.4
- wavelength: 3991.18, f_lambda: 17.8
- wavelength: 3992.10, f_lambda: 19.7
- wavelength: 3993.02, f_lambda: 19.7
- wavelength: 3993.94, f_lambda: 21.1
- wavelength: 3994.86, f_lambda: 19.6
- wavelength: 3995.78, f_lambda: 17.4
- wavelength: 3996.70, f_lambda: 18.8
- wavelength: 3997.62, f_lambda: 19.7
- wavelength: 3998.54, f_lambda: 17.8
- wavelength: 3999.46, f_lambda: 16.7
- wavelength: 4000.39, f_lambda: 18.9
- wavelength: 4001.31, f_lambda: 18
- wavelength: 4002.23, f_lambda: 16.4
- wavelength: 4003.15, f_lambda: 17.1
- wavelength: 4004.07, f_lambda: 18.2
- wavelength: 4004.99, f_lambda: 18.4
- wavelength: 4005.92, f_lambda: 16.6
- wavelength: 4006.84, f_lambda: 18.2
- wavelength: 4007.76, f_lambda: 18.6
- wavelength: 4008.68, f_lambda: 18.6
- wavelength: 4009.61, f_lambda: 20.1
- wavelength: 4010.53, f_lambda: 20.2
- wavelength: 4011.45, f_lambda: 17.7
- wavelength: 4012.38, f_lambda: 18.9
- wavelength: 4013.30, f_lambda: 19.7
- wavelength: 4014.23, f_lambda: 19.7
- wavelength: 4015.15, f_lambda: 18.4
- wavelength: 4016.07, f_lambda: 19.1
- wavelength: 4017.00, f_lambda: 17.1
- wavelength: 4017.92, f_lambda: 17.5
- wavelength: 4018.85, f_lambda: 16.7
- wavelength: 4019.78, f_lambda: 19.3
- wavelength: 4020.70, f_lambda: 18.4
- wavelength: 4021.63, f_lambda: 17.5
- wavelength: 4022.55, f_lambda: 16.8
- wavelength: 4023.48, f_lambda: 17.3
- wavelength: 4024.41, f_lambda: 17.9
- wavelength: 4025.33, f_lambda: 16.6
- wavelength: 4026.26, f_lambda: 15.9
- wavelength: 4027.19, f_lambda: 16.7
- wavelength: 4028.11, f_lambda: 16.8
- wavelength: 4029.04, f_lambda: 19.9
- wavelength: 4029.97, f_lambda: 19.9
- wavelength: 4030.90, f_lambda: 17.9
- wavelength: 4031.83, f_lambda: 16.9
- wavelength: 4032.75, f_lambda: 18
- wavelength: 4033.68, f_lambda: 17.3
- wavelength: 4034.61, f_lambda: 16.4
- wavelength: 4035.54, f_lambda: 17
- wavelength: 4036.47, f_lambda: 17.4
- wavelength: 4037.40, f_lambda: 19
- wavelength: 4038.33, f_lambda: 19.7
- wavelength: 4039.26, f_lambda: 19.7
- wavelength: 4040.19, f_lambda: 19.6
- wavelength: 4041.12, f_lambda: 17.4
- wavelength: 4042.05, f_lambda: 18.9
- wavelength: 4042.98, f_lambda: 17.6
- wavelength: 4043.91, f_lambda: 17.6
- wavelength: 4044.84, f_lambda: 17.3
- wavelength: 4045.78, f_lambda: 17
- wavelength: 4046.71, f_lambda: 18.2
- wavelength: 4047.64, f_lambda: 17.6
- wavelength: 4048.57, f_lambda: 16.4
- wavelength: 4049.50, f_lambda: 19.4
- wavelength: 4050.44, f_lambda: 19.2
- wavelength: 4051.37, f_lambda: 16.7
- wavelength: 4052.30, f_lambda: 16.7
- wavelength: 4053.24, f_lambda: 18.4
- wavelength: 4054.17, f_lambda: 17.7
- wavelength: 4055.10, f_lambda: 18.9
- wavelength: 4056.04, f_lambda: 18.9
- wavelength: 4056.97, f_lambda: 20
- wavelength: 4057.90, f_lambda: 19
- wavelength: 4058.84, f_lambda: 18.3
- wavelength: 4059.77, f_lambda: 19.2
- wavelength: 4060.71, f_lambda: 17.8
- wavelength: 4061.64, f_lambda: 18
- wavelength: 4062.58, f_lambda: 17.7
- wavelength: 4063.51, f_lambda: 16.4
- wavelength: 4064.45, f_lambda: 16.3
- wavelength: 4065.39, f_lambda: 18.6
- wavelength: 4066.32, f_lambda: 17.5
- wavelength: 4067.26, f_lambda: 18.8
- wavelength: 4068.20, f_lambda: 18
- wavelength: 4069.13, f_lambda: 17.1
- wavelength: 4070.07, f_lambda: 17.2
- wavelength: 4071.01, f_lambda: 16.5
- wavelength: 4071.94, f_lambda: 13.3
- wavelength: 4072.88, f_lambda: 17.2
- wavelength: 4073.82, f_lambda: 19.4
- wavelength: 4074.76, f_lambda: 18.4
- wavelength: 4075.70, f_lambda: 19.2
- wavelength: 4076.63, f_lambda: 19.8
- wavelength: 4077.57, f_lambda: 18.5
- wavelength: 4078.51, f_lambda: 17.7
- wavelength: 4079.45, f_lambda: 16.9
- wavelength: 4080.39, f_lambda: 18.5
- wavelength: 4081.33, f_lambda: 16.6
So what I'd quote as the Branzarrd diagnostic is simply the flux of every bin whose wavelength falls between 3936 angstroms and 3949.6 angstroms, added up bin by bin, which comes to 242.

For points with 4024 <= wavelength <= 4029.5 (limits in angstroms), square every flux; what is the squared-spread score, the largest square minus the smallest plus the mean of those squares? 444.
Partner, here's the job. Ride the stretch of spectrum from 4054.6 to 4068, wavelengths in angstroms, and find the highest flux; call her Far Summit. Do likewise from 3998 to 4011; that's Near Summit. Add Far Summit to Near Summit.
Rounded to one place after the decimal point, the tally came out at 40.2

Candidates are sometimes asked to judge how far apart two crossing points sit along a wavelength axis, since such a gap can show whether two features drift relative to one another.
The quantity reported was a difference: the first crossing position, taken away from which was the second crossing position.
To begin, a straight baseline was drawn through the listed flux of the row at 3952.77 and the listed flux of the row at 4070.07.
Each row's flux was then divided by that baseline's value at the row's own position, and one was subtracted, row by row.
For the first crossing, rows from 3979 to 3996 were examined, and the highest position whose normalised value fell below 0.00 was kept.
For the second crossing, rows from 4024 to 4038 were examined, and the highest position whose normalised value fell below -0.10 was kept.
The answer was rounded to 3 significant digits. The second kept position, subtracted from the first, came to -38.8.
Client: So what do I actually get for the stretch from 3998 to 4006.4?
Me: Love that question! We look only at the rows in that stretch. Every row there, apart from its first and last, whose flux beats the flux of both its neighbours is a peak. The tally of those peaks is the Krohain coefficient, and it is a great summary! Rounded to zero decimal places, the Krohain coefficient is 2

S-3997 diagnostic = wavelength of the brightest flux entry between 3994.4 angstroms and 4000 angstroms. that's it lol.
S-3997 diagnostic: 3997.62 angstroms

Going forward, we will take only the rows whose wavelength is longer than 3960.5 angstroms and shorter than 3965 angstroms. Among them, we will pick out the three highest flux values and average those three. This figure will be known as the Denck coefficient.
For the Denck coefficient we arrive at 16.9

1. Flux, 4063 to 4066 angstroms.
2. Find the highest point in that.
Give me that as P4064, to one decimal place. 18.6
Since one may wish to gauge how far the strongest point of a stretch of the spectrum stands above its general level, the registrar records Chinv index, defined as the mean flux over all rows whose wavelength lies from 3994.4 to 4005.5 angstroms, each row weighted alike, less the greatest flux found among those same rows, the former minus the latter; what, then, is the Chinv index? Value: -1.6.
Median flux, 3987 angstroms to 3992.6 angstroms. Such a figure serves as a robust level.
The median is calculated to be 18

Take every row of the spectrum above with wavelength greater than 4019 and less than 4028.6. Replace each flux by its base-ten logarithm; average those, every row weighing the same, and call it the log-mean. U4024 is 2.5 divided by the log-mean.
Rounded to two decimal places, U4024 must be 2.02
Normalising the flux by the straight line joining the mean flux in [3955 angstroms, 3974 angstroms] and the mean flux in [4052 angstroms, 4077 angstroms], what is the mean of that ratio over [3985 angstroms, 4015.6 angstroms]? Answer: 1.25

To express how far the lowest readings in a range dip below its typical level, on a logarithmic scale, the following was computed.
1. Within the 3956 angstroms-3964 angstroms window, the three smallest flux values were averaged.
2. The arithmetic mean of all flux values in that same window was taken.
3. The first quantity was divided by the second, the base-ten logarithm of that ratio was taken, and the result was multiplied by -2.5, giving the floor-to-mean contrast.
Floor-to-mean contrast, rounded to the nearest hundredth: 0.10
